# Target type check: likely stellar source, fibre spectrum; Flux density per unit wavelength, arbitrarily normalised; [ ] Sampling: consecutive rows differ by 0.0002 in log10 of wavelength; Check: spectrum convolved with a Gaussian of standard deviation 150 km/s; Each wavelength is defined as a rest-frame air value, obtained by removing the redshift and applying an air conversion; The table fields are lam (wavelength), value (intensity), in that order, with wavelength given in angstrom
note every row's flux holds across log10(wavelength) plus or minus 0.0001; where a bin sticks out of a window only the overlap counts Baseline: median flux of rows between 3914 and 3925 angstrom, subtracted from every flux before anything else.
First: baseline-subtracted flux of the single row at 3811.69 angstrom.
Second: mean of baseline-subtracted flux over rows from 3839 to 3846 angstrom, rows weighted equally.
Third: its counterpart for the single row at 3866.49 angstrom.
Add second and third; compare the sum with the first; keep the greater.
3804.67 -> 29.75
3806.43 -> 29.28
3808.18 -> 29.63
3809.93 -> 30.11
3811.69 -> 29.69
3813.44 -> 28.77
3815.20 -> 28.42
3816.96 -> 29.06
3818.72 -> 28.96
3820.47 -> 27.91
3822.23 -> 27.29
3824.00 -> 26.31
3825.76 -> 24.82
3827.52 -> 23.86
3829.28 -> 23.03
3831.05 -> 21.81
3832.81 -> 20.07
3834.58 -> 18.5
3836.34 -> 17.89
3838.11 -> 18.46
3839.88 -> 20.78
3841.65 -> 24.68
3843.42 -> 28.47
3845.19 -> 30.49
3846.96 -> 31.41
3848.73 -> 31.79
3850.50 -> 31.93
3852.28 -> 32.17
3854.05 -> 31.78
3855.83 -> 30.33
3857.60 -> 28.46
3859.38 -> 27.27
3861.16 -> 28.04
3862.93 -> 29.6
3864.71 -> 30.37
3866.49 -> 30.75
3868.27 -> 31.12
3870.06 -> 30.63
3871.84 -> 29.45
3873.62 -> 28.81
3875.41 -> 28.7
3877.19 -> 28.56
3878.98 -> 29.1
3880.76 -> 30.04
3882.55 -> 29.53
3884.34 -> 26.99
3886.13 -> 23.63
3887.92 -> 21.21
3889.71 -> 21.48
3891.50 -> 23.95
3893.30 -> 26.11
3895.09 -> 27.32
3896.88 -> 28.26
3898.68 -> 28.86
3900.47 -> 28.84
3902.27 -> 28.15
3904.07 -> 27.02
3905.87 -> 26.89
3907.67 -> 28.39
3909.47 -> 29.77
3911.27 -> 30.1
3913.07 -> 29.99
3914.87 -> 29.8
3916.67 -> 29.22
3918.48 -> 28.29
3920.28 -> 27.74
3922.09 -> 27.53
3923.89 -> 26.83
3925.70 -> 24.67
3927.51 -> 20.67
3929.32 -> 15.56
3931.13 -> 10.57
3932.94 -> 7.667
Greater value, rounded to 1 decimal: 1.7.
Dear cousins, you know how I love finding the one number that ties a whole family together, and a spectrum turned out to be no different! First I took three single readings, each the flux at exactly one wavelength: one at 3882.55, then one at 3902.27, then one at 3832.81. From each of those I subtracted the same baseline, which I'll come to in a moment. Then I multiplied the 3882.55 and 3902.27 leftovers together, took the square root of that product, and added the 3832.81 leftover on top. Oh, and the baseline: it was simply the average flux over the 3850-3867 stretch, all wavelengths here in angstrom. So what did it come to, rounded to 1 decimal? -9.0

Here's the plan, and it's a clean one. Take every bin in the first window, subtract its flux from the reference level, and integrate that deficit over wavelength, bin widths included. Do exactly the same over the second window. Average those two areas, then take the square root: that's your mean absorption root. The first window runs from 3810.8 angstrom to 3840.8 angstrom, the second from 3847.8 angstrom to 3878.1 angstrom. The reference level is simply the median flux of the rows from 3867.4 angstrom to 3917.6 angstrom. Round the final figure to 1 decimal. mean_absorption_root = 6.8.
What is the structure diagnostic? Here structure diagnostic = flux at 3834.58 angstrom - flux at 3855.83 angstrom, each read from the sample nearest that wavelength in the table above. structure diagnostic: -12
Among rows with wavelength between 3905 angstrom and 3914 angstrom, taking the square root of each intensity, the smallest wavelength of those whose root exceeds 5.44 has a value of 3909.47 angstrom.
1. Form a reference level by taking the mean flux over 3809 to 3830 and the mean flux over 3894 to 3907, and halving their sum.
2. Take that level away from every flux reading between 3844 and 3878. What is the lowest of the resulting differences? -0.4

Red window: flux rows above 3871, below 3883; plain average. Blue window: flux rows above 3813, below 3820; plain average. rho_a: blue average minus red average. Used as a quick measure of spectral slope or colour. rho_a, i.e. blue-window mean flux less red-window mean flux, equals 0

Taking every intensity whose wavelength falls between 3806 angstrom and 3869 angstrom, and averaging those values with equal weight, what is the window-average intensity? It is 27.3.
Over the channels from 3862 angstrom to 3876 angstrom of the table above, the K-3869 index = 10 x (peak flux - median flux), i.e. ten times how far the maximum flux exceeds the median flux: 11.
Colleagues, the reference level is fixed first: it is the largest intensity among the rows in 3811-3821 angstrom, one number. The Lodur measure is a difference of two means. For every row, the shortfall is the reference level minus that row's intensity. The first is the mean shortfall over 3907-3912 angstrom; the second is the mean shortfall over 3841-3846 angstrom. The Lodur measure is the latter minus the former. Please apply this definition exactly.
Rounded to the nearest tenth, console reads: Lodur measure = 1.5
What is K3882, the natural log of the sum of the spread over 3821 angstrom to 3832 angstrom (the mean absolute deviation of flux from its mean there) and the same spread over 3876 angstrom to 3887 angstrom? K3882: 1.22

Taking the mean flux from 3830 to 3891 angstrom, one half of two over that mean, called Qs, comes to 0.037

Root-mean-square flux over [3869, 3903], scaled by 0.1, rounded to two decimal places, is 2.75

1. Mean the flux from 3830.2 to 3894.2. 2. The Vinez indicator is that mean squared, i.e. 733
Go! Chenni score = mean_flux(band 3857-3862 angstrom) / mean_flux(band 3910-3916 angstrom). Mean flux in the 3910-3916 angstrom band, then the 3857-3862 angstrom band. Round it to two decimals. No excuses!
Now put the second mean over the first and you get 0.93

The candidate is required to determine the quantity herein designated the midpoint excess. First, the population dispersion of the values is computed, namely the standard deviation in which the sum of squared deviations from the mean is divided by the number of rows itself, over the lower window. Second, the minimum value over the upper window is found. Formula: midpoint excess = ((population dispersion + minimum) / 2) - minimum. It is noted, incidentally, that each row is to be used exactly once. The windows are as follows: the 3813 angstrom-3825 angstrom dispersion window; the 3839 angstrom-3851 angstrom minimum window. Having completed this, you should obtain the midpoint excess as -10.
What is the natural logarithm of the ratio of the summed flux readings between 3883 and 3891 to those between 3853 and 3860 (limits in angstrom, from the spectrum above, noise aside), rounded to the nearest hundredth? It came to -0.23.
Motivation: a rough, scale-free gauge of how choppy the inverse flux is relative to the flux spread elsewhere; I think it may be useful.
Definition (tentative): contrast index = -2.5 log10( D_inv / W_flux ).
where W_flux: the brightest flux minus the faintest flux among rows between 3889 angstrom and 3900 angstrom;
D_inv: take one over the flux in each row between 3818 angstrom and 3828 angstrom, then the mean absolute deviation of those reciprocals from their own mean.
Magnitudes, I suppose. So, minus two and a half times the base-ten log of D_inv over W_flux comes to 8.8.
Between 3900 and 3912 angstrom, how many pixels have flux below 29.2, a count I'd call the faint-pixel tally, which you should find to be 5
